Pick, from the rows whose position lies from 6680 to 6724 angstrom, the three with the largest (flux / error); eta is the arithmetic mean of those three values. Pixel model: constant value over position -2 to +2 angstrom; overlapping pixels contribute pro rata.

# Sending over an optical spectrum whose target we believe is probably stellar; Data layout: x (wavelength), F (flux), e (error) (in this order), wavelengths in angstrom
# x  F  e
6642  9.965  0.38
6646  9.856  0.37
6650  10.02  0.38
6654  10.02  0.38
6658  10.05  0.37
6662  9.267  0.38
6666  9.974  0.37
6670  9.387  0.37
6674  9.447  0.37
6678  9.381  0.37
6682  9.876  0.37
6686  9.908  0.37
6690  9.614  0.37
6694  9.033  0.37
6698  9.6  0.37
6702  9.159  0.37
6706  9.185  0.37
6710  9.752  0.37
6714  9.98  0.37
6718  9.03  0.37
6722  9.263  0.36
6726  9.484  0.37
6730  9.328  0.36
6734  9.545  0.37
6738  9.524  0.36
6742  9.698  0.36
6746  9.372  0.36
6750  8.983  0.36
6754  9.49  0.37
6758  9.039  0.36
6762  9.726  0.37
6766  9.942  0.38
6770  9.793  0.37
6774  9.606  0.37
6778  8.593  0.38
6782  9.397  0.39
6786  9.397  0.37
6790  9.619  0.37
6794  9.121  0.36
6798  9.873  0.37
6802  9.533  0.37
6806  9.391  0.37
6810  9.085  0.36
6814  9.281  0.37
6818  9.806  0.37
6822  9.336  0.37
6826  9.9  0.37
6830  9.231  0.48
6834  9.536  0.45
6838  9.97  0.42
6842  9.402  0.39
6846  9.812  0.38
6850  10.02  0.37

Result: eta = 26.8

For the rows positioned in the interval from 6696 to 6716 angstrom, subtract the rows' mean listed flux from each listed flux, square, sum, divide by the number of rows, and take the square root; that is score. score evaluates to 0.32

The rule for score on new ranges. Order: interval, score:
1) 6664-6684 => 0.26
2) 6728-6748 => 0.13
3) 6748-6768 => 0.38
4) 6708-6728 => 0.34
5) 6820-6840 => 0.30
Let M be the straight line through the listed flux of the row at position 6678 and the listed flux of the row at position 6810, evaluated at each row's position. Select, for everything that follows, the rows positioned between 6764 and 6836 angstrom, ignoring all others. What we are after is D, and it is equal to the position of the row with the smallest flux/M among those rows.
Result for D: 6778 angstrom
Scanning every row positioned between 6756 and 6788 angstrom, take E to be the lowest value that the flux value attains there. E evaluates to 8.593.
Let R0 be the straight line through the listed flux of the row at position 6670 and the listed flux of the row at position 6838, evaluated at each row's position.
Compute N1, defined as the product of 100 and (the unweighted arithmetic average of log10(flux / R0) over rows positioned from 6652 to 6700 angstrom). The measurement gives 1.0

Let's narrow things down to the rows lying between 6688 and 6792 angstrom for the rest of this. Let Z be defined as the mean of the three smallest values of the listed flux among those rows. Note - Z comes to 8.9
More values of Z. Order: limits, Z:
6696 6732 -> 9.1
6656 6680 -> 9.3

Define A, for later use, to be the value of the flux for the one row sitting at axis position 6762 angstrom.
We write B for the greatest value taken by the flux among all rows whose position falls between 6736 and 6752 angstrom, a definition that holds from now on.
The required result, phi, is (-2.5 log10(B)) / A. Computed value -0.254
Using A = 9.726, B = 9.698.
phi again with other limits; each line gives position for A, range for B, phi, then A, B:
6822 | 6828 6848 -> -0.267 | 9.336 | 9.97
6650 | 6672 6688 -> -0.248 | 10.02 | 9.908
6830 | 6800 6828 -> -0.270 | 9.231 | 9.9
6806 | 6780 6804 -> -0.265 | 9.391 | 9.873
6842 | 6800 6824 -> -0.264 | 9.402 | 9.806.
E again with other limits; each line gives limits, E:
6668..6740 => 9.03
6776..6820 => 8.593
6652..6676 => 9.267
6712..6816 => 8.593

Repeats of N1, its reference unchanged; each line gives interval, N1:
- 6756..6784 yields -1.4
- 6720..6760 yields -1.2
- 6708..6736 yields -0.4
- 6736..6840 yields -1.5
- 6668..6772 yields -0.4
